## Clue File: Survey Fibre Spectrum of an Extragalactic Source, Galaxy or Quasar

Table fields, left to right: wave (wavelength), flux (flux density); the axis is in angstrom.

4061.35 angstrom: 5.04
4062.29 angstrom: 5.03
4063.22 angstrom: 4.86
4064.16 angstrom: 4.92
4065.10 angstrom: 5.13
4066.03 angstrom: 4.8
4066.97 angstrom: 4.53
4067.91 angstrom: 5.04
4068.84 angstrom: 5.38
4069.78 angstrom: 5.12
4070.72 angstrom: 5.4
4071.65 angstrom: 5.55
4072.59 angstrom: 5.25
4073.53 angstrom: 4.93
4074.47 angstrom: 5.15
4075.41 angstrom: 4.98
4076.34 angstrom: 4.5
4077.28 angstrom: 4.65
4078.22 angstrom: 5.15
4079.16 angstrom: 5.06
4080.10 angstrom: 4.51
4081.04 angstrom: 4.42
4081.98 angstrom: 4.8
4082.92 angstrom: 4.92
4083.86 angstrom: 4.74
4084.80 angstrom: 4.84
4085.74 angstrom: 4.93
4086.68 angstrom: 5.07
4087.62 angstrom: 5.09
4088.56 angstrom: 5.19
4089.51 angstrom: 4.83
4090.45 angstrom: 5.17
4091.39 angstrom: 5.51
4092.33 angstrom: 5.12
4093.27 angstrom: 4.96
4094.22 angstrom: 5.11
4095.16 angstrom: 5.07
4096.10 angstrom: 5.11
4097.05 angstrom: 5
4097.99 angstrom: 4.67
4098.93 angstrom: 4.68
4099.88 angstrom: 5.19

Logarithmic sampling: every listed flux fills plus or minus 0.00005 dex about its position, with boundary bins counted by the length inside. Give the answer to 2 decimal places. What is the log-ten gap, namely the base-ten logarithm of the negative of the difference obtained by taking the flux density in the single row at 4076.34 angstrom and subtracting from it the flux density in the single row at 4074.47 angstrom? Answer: -0.19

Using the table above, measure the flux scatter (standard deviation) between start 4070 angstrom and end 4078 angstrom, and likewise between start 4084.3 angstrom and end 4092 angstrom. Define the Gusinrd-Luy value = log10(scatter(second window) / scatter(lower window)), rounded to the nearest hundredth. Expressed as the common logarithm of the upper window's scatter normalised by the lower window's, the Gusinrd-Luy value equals -0.21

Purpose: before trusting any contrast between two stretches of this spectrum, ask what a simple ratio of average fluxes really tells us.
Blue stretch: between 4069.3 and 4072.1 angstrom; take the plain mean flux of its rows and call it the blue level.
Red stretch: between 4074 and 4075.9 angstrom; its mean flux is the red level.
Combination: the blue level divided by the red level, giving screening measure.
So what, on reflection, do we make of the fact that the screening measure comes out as 1.06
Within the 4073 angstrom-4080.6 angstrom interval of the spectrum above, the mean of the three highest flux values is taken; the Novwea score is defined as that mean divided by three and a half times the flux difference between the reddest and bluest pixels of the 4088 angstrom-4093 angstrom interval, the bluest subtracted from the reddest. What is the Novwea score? -21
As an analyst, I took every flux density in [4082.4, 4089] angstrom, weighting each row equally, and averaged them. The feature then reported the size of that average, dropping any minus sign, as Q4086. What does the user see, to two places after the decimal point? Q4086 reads 4.97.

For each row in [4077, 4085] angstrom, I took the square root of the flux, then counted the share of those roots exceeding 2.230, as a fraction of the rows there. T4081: 0.22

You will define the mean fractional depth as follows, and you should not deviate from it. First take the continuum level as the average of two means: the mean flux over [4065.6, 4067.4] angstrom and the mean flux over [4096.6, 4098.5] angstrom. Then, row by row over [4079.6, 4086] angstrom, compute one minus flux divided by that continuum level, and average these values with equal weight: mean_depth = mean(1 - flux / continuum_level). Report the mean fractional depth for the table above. 0.00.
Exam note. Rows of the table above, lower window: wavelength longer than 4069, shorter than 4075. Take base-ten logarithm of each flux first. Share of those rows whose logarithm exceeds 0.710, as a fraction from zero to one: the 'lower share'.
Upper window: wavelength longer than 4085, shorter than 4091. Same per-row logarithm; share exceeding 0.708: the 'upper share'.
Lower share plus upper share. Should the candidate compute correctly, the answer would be 1.00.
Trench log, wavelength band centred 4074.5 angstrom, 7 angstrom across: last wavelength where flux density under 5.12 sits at 4077.28 angstrom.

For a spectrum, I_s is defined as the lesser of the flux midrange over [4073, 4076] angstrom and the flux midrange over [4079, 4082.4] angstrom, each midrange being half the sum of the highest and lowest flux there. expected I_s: 4.74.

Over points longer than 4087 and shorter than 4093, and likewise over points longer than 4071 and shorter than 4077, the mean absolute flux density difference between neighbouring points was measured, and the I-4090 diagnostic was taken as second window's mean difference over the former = 0.97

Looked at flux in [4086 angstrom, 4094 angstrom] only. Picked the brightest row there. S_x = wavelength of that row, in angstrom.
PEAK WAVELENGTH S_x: 4091.39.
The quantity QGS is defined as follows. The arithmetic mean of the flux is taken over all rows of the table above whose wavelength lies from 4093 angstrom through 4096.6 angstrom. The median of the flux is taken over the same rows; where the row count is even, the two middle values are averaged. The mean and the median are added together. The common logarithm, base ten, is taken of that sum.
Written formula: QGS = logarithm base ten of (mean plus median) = 1.01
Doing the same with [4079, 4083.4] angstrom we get 0.98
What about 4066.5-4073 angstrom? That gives 1.02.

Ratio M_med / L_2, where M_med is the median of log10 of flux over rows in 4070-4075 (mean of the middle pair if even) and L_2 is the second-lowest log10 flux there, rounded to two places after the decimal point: 1.01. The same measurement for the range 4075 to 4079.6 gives 1.04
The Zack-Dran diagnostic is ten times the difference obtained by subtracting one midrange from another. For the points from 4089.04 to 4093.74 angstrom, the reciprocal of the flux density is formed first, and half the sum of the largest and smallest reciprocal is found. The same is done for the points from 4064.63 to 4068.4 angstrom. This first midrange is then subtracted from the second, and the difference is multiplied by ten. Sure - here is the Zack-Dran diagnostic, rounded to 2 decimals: 0.14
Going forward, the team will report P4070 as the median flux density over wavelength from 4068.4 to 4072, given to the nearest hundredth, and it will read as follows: 5.39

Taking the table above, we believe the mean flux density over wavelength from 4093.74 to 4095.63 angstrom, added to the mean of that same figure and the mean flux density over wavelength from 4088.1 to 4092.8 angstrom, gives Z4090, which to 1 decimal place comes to 10.2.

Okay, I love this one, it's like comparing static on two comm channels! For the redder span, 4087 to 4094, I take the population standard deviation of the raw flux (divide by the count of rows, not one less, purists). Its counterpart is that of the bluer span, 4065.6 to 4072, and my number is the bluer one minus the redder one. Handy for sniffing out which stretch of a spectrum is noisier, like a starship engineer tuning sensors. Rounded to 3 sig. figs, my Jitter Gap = 0.139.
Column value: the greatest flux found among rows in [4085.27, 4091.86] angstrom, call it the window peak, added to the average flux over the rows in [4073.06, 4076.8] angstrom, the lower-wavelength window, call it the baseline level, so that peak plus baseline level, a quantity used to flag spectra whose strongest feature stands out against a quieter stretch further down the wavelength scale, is 10.4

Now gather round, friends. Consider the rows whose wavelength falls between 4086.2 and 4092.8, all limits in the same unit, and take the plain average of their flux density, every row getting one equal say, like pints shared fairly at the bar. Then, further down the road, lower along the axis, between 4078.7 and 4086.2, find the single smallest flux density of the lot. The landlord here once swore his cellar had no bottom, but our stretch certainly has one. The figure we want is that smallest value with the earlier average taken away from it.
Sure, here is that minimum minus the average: -0.7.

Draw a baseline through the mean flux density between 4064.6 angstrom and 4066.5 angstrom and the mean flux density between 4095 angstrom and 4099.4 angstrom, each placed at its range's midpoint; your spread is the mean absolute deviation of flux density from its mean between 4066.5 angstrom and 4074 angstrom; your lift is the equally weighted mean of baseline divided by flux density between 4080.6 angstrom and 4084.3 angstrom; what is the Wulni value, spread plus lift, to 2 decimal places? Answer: 1.29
